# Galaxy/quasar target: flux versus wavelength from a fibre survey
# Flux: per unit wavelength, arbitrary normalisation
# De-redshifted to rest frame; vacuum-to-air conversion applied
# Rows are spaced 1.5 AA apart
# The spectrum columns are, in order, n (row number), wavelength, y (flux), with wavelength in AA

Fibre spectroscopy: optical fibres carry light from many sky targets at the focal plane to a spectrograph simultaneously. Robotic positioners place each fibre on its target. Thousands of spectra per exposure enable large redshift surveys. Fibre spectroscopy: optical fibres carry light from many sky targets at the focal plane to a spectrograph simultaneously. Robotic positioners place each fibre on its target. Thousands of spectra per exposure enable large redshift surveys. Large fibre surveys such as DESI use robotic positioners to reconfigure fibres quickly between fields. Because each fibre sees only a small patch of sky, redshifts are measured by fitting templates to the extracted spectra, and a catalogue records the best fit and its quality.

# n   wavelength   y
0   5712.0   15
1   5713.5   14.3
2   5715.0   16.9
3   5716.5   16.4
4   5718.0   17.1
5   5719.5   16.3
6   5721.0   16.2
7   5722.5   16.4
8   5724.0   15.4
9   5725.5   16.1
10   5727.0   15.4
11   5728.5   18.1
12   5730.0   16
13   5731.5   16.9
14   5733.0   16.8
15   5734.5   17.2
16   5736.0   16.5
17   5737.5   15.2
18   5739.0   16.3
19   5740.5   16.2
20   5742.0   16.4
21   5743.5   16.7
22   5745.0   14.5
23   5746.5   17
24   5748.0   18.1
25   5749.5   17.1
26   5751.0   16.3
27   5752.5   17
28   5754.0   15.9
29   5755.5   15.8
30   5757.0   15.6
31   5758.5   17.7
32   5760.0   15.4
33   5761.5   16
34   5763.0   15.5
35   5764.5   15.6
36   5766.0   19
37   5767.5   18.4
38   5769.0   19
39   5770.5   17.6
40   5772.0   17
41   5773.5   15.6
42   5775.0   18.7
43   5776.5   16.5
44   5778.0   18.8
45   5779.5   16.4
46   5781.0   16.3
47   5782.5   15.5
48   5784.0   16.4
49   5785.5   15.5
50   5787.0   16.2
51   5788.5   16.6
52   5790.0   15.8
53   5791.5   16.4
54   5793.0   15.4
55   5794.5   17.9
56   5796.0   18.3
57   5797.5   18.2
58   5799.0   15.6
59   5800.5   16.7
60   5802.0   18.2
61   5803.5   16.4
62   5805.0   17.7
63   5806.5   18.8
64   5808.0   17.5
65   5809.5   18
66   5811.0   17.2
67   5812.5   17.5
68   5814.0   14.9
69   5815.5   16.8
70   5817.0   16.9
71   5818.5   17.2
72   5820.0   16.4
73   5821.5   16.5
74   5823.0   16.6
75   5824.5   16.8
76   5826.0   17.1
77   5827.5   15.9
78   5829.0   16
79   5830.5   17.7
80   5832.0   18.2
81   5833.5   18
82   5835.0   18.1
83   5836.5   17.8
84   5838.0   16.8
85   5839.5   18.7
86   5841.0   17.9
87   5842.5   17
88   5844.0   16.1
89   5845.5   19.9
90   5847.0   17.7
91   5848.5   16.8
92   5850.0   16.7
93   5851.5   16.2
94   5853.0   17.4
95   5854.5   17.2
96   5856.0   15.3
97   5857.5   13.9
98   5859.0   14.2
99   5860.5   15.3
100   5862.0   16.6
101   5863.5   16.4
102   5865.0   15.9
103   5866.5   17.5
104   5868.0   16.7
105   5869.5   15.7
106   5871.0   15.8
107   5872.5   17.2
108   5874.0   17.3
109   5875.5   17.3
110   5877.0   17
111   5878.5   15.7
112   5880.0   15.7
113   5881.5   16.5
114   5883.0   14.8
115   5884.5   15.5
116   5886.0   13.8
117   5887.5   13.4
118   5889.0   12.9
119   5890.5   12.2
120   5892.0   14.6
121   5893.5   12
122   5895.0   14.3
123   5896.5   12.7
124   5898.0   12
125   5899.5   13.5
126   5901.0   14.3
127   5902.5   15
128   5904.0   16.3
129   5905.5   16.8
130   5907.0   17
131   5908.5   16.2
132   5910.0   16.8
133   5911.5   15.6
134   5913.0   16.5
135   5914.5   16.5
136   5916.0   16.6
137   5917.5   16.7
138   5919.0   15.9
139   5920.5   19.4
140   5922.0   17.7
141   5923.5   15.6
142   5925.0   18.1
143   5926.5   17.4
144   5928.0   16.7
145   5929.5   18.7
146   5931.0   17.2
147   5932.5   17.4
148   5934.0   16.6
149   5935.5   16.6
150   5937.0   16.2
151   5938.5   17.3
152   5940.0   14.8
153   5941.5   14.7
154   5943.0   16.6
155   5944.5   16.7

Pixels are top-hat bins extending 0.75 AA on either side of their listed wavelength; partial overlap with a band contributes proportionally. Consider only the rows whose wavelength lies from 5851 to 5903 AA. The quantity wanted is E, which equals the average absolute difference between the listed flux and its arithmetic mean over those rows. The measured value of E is 1.39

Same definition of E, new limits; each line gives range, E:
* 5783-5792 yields 0.33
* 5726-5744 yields 0.56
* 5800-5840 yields 0.73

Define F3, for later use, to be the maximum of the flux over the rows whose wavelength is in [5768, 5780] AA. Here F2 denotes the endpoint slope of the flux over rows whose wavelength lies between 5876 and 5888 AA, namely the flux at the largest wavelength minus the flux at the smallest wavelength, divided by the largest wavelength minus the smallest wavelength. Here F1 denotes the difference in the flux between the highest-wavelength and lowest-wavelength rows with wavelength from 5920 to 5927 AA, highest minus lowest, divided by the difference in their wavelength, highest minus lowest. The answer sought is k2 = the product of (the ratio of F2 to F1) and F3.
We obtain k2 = 20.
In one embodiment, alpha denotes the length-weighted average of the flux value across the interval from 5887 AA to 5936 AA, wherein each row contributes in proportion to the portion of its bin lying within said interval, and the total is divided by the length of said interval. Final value 15.7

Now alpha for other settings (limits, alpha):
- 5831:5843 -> 17.8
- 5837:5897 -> 15.9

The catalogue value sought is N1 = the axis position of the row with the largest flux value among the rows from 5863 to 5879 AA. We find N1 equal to 5866.5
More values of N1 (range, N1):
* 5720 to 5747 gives 5728.5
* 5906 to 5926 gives 5920.5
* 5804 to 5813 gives 5806.5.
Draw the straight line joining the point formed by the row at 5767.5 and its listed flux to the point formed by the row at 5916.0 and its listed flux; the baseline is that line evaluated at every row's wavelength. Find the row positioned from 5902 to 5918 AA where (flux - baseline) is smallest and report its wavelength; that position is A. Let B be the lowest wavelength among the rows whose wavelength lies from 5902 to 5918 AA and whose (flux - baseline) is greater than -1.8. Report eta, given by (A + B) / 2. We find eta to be 5902.5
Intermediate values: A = 5902.5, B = 5902.5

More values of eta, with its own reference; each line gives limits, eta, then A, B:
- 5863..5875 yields 5866.5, 5869.5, 5863.5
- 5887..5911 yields 5898.0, 5893.5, 5902.5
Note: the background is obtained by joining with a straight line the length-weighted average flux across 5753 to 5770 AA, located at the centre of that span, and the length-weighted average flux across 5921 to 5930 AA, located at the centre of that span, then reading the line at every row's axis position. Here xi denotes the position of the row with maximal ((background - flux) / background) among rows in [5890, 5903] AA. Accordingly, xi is 5898.0 AA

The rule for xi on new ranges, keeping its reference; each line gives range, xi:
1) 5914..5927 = 5923.5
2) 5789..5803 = 5793.0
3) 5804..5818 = 5814.0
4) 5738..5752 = 5745.0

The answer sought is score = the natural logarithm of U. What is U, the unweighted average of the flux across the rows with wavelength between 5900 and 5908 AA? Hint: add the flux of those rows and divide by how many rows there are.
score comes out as 2.77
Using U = 15.9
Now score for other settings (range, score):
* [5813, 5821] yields 2.80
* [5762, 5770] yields 2.86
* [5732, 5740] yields 2.80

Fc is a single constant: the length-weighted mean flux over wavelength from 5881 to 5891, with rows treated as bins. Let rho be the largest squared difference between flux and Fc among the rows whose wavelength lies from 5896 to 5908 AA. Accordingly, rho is 8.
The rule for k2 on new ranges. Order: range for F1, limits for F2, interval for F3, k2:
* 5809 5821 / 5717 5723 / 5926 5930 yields 19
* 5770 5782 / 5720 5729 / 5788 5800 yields -37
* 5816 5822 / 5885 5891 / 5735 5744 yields 67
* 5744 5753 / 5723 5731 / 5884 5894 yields 5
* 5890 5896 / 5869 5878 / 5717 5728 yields 6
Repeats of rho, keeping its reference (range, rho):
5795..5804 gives 17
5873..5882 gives 10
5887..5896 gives 5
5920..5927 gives 28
